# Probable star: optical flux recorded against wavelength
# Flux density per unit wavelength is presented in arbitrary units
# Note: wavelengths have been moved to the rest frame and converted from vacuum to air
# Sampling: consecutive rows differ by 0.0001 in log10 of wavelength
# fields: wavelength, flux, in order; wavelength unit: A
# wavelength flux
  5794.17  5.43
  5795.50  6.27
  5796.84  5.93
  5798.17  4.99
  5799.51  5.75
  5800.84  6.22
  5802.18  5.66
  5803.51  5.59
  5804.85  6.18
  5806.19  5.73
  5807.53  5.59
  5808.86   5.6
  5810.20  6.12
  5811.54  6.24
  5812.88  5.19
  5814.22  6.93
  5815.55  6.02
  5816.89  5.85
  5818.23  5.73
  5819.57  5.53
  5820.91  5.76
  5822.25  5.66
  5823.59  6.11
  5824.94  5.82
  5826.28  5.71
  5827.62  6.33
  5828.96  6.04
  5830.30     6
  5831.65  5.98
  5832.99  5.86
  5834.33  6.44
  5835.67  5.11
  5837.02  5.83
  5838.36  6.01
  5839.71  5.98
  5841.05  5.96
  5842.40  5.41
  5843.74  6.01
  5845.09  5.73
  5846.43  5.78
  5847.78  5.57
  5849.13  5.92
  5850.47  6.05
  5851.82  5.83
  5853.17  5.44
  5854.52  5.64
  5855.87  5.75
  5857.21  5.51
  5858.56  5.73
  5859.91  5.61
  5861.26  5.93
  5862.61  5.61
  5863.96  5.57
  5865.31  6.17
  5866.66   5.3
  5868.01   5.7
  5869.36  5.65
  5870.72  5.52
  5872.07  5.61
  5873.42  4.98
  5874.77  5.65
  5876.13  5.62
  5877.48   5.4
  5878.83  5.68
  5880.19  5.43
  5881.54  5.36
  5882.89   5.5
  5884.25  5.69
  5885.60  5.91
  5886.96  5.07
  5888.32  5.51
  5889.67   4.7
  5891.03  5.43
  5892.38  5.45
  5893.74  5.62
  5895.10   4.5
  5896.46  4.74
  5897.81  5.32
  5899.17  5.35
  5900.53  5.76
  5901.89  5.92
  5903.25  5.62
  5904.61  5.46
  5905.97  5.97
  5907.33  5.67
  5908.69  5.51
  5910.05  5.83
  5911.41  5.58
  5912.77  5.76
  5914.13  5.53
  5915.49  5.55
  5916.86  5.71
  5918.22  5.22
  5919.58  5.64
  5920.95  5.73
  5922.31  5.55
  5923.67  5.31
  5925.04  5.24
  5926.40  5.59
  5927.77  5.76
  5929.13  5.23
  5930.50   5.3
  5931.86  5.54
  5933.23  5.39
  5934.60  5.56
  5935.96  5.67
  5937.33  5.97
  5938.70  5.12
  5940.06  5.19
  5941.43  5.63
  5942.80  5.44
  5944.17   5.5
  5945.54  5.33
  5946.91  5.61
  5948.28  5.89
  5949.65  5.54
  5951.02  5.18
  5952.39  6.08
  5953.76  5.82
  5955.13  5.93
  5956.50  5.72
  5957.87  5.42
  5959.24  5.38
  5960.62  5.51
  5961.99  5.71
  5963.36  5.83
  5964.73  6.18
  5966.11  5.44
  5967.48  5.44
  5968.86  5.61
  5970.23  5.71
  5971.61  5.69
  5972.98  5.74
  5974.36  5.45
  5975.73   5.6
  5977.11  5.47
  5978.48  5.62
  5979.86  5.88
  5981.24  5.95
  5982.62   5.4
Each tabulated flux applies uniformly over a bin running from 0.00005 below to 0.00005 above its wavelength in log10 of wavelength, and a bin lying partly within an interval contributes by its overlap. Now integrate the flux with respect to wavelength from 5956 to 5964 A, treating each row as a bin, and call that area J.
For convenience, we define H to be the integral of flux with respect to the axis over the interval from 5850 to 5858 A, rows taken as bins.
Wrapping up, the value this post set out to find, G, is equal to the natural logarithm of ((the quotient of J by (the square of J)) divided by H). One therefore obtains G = -7.62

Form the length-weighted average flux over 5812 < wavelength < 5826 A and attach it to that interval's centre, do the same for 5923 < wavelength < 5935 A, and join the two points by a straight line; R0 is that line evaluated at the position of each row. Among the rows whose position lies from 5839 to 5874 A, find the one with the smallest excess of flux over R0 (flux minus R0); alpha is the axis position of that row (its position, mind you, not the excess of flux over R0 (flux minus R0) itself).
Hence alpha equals 5873.42 A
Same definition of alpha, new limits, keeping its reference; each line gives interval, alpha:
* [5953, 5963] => 5959.24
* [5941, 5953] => 5951.02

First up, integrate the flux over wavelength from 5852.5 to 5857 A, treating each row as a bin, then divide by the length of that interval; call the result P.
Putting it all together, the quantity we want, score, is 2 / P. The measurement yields 0.357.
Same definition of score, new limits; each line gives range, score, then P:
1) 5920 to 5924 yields 0.360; 5.56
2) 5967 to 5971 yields 0.358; 5.59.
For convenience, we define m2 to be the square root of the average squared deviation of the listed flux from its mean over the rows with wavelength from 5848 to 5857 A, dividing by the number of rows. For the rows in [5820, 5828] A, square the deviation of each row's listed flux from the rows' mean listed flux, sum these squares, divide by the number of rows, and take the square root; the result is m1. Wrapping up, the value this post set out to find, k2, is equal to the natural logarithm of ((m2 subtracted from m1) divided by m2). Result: -1.5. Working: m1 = 0.24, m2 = 0.20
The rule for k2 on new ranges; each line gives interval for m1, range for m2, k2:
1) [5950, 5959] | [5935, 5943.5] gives -3.0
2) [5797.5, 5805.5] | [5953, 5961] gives 0.0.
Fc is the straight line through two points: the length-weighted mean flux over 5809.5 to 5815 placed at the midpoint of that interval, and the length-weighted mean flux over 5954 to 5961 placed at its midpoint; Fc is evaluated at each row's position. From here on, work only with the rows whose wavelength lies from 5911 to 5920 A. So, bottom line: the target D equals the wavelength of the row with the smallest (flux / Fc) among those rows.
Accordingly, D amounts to 5918.22 A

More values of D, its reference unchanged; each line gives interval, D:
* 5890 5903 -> 5895.10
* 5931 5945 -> 5938.70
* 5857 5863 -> 5857.21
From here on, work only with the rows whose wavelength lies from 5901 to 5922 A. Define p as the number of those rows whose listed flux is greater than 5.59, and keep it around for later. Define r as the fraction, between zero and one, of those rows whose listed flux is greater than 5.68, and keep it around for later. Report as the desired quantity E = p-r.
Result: 8.6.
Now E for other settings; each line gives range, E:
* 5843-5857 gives 7.3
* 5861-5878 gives 7.8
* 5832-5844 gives 6.2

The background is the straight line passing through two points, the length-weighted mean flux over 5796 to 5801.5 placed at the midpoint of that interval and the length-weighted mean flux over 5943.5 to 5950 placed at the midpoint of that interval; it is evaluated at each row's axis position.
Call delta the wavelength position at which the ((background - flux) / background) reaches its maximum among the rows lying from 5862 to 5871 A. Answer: 5866.66 A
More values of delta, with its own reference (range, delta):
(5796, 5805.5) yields 5798.17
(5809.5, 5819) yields 5812.88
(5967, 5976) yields 5967.48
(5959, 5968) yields 5959.24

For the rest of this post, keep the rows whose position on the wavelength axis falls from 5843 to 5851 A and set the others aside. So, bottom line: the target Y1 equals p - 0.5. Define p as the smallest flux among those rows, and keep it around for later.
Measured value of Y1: 5.07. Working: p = 5.57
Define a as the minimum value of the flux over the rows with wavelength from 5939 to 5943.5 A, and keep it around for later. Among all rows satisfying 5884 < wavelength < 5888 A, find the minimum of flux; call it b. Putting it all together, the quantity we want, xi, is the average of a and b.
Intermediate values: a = 5.19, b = 5.07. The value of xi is 5.13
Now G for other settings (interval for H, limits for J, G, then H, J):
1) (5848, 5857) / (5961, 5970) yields -7.88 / 51.7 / 51.3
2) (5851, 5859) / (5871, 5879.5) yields -7.66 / 45.2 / 46.7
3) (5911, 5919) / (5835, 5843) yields -7.62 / 44.5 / 45.7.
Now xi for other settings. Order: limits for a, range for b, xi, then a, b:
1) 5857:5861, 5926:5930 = 5.37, 5.51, 5.23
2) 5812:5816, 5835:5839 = 5.15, 5.19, 5.11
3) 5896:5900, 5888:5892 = 4.72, 4.74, 4.7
